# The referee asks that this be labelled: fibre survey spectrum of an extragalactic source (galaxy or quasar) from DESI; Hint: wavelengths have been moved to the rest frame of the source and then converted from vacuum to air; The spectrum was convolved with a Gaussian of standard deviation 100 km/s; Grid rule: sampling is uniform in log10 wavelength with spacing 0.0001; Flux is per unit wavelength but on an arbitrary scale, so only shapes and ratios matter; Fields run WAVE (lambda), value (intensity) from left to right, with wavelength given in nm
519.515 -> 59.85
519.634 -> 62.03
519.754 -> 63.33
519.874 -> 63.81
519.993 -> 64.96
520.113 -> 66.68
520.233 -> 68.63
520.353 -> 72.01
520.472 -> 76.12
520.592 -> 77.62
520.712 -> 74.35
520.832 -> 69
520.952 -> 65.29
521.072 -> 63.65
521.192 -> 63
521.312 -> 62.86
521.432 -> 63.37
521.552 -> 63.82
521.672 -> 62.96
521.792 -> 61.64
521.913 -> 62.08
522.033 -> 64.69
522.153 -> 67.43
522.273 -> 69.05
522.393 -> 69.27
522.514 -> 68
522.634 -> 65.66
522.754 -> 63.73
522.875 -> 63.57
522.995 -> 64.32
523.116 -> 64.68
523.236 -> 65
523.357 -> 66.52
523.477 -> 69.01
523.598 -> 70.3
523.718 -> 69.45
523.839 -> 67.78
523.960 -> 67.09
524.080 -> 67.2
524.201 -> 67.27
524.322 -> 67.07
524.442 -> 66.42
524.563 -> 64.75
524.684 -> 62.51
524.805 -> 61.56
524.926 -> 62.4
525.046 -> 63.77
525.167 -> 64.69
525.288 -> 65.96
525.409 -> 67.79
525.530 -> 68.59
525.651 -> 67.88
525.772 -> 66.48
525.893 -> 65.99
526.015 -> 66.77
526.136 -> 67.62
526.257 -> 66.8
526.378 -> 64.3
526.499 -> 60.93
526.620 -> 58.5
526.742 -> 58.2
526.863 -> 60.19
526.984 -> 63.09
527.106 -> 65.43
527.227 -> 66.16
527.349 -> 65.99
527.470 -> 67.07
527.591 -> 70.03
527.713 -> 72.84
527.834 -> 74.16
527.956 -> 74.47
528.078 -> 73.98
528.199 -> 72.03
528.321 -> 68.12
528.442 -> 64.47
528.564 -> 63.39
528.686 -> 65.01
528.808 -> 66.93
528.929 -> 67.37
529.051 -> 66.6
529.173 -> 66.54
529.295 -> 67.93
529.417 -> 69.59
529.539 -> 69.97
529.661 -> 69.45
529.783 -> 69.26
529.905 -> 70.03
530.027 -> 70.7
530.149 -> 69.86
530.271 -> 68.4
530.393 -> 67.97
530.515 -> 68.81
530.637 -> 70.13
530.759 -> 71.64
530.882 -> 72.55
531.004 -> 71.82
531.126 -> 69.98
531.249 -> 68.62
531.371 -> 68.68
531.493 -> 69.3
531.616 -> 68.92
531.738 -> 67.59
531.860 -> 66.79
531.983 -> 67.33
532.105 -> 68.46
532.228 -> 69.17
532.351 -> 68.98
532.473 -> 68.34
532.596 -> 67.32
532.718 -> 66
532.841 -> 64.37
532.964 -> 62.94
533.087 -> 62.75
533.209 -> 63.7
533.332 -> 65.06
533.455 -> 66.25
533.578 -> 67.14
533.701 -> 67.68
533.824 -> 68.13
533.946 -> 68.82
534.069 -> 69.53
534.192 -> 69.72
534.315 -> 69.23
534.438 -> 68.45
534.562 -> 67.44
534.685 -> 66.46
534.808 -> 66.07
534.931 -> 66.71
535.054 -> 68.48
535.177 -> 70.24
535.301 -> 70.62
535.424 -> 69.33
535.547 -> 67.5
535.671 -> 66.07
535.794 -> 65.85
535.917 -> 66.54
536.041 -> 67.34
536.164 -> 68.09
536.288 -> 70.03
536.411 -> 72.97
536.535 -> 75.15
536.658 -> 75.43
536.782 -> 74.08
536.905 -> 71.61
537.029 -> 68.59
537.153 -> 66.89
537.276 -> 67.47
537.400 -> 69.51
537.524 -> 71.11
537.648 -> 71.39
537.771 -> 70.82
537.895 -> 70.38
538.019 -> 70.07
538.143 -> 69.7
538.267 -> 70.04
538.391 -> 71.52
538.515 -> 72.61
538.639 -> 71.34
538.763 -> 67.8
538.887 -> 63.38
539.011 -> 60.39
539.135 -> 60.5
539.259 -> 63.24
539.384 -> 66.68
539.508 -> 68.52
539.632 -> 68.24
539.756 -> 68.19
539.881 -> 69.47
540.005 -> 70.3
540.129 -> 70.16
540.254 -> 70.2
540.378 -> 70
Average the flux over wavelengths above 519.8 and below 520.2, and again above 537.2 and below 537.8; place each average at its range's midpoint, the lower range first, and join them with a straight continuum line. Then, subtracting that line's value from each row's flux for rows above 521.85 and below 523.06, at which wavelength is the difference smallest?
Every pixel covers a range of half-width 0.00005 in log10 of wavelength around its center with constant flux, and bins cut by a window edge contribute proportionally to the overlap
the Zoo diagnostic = 521.913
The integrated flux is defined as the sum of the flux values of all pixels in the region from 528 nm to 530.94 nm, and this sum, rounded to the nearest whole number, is 1651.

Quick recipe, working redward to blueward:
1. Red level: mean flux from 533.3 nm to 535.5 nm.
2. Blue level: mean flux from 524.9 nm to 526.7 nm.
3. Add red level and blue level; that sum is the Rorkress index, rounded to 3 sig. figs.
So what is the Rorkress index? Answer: 133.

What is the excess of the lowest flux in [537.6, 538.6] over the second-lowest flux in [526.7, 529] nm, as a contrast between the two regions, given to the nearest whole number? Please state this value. 10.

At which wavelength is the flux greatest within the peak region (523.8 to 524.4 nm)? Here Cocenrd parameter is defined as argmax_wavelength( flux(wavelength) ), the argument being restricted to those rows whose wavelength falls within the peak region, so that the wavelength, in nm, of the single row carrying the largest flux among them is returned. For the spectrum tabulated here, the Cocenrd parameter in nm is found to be 523.839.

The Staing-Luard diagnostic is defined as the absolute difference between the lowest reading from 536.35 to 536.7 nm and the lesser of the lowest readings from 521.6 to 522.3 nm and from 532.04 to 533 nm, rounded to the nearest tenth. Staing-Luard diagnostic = 11.3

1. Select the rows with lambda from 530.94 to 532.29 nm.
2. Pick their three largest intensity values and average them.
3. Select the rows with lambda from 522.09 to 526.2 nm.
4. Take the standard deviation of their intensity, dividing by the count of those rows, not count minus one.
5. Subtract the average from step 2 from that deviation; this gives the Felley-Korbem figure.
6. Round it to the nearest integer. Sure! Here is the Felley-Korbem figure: -68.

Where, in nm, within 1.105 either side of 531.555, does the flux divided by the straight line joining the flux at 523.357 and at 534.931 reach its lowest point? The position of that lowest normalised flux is 531.860 nm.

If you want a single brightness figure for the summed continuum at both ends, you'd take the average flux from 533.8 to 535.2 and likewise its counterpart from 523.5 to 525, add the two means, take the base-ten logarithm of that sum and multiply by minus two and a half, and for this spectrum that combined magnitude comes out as -5.32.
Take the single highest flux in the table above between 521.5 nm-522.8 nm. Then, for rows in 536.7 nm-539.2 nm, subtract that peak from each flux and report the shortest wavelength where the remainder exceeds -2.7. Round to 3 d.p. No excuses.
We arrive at 536.782 nm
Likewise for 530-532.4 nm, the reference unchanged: 530.027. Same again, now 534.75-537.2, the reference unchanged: 534.931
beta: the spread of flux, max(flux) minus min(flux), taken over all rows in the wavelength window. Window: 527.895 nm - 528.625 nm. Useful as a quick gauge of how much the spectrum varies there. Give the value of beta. 11.1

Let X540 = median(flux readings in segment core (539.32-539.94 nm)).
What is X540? 68.2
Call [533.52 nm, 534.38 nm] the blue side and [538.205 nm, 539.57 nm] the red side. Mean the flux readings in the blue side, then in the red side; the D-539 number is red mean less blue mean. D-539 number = -2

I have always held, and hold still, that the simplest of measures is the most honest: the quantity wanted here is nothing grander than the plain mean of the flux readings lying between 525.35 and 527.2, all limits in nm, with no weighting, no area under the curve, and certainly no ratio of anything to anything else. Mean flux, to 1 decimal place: 64.6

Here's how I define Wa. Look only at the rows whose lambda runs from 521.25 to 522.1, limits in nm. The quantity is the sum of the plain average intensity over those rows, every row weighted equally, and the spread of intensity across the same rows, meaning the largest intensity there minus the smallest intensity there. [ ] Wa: 66.1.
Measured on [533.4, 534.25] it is 71.7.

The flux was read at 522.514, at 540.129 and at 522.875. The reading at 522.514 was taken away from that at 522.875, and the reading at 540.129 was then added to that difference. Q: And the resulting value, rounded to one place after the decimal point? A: 65.7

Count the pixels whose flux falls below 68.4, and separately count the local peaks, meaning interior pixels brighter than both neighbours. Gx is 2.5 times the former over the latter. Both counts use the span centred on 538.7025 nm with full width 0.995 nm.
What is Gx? 10.0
